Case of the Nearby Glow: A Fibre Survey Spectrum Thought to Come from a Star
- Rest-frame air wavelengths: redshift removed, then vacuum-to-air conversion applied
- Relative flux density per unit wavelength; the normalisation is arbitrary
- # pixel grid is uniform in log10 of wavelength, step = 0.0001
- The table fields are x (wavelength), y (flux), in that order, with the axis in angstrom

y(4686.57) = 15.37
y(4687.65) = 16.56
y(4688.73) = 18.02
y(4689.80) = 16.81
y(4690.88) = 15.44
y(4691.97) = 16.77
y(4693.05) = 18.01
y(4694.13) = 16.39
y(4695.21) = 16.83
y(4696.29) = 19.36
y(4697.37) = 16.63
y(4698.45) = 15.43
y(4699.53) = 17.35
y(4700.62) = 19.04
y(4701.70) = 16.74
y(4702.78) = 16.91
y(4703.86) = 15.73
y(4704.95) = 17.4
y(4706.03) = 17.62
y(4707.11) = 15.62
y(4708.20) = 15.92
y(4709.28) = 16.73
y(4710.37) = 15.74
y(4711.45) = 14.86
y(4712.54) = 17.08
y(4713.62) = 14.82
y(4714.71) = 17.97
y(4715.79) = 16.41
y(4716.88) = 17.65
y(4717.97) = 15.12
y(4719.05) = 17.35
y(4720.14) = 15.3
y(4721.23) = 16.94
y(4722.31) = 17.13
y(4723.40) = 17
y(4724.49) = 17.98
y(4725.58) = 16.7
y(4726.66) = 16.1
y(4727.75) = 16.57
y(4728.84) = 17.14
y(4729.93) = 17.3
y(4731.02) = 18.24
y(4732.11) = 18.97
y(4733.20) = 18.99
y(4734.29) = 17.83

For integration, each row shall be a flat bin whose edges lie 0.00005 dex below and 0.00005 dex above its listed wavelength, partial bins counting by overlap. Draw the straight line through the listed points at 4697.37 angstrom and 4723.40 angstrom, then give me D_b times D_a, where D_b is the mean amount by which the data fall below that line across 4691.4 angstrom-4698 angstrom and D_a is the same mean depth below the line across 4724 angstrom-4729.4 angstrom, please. -0.11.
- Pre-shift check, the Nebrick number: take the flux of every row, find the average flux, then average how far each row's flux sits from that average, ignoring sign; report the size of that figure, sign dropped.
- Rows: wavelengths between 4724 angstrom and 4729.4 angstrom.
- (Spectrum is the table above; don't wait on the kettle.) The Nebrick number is 0.53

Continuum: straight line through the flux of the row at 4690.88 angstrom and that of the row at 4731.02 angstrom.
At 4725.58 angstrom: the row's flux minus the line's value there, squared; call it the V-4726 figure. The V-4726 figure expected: 1.3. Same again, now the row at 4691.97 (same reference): 1.6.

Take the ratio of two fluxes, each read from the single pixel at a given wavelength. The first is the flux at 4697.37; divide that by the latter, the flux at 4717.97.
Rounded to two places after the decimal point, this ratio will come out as 1.10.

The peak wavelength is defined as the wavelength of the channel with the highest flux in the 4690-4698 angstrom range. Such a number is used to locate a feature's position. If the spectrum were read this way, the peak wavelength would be 4696.29 angstrom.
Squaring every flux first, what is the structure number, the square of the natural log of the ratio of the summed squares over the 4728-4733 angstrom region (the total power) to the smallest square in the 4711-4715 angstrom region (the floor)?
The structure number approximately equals 3.1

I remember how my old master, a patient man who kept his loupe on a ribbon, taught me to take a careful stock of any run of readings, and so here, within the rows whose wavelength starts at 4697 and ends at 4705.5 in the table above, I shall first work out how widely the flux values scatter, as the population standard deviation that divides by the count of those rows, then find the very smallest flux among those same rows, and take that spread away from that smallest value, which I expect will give 14.39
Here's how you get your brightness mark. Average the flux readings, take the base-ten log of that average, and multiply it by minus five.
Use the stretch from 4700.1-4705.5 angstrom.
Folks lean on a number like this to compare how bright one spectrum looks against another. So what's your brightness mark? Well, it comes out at -6.17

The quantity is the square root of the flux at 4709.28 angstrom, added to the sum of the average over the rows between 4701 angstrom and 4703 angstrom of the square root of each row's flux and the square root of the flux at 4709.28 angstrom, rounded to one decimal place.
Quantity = 12.3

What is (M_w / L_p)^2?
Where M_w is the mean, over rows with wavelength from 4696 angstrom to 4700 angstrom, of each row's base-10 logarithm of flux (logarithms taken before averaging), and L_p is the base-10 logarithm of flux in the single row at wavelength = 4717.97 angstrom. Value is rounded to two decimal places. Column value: 1.09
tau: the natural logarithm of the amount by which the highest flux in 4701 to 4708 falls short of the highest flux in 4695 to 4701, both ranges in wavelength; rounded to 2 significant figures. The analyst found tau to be 0.55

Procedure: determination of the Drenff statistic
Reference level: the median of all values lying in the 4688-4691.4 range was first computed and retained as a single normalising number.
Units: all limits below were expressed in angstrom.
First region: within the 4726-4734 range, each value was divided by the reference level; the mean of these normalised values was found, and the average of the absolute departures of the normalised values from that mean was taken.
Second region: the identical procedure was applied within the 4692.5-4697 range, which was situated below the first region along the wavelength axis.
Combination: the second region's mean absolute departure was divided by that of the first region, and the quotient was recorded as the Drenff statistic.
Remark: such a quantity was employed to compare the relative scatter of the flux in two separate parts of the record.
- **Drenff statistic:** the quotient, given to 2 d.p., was 1.08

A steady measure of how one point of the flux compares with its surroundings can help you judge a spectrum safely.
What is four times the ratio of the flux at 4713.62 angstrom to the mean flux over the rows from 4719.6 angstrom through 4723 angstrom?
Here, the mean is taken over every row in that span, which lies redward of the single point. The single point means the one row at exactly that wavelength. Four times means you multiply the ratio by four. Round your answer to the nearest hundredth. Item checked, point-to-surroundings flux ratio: 3.60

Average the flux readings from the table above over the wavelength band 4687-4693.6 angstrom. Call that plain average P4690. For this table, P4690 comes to 16.9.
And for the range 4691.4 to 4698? 17.3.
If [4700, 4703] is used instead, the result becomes 17.6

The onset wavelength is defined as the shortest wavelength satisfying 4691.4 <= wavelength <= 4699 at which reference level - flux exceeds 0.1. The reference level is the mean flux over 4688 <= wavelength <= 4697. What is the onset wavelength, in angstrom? 4691.97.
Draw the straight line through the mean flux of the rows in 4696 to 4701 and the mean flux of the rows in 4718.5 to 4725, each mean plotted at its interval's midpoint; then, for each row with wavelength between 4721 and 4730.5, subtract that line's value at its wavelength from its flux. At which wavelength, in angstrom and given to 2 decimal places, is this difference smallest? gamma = 4726.66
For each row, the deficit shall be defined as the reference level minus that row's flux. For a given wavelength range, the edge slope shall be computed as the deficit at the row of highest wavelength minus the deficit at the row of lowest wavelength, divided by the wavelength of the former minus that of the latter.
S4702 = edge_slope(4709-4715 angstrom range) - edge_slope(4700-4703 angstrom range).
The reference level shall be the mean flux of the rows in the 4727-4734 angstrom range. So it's -1.2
